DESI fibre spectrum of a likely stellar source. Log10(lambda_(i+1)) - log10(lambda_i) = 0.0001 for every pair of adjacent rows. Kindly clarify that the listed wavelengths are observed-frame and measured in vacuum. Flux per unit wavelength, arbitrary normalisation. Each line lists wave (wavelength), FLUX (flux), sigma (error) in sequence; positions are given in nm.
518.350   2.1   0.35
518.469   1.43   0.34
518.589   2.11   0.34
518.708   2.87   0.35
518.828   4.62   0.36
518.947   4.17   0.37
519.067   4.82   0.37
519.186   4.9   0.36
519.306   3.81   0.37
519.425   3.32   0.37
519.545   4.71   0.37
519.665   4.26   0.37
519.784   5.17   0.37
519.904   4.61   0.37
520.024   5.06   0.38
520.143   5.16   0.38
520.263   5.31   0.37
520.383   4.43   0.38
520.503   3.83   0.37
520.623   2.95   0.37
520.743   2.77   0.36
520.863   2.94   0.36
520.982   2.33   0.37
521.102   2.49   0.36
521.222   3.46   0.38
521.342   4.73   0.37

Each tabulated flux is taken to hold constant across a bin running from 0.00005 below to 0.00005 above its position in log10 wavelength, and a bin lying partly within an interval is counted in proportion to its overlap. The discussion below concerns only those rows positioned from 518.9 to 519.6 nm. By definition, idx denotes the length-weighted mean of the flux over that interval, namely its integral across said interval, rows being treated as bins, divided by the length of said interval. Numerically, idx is 4.29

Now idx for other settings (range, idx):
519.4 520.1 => 4.60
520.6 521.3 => 2.87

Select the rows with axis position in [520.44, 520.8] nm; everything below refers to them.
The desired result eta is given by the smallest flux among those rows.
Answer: 2.77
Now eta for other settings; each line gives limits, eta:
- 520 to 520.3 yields 5.06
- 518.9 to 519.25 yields 4.17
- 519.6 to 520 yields 4.26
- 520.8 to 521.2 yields 2.33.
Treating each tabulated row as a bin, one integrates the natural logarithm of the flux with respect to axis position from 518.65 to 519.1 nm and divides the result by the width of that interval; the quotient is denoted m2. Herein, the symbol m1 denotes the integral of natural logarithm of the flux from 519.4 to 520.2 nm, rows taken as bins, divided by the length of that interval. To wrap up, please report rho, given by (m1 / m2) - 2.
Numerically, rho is -0.89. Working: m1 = 1.53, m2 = 1.39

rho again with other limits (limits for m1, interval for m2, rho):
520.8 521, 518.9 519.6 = -1.31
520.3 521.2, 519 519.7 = -1.22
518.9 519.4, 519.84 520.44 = -1.08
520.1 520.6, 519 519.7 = -0.97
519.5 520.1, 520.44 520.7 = -0.70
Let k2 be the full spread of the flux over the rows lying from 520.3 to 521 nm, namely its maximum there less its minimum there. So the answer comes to 2.1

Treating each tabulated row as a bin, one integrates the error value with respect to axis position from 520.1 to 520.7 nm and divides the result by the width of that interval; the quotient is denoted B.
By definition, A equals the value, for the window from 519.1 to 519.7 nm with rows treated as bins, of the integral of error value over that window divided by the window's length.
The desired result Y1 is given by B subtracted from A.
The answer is -0.005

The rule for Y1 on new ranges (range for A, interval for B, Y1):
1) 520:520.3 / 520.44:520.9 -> 0.012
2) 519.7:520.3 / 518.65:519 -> 0.015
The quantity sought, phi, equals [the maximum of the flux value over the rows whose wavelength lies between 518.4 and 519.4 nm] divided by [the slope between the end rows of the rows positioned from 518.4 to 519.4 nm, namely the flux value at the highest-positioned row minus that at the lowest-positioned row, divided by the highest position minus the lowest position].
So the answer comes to 2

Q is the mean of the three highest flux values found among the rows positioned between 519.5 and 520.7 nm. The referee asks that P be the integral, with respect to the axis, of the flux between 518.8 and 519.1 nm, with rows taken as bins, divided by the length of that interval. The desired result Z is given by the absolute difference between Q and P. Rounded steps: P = 4.5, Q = 5.21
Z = 0.7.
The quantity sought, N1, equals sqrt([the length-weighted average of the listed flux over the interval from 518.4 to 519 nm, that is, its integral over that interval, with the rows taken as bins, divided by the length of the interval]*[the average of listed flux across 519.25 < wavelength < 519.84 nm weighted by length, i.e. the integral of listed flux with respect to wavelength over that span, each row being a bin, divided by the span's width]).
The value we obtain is 3.58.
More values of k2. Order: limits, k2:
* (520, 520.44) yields 0.9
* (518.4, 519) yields 3.2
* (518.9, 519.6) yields 1.6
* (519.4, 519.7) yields 1.4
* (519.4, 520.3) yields 2.0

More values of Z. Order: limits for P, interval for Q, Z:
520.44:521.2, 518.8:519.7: 1.9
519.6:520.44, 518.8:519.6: 0.0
